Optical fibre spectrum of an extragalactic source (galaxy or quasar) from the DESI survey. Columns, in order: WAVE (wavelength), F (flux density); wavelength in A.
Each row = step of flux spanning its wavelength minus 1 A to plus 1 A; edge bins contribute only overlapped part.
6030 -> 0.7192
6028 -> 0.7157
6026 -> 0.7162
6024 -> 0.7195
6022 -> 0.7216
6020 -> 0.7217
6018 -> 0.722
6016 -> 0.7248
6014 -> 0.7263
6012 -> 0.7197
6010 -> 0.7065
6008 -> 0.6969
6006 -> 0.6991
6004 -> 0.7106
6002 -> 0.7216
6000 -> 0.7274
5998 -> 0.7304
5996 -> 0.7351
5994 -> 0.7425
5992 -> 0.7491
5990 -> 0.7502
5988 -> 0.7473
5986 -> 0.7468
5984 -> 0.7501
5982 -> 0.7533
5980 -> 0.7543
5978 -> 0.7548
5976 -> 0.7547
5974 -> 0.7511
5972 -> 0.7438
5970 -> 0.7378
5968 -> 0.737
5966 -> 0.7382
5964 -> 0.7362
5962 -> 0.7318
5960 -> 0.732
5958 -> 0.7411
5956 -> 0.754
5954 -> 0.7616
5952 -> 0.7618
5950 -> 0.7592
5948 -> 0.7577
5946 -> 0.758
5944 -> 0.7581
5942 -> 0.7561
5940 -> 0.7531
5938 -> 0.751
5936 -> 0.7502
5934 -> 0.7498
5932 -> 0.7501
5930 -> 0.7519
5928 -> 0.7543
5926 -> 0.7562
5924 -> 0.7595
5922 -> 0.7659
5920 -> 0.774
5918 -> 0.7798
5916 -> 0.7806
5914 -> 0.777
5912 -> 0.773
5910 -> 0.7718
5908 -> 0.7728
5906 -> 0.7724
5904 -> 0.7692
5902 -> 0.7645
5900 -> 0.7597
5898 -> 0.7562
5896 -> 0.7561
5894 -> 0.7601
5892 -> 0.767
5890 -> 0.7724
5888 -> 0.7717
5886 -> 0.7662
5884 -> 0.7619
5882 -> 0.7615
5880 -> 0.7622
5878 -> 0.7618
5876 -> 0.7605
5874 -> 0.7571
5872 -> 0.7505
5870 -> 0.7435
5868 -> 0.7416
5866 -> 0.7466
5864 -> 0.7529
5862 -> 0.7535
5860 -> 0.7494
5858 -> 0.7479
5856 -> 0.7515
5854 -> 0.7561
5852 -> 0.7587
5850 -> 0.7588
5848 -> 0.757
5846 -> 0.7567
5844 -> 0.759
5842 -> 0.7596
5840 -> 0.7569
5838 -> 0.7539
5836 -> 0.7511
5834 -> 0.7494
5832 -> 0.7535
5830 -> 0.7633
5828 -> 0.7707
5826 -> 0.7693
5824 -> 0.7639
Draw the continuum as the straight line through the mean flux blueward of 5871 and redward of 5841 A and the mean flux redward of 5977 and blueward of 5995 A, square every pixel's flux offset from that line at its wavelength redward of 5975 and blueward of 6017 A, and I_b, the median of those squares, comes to 0.0002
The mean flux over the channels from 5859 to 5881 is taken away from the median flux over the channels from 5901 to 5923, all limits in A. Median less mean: 0.020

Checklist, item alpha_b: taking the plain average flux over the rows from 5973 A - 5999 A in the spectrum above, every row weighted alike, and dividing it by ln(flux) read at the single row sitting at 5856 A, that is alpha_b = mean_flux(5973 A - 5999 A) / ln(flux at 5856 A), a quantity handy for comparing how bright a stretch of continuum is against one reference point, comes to -2.62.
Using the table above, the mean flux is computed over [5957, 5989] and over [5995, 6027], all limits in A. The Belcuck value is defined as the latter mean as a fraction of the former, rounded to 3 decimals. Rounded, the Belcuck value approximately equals 0.966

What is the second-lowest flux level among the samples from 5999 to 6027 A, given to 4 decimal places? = 0.6991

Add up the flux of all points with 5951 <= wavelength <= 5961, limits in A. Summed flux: 3.75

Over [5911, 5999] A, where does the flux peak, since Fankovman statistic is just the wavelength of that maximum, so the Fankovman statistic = 5916 A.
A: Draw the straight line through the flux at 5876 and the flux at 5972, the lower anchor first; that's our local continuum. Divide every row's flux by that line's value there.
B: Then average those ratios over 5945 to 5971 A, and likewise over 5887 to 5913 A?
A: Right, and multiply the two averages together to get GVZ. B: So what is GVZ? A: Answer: 1.01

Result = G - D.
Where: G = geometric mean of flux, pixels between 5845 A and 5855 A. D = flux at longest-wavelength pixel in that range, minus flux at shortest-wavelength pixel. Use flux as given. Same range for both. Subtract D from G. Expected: 0.76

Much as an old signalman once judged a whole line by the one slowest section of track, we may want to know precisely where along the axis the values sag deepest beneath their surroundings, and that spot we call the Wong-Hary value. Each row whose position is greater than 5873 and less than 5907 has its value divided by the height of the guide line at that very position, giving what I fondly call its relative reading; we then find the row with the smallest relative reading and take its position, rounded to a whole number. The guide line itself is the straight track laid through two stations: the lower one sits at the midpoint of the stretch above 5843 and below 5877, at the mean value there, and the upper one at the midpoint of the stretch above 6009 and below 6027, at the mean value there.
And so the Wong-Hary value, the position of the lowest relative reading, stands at 5874 A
